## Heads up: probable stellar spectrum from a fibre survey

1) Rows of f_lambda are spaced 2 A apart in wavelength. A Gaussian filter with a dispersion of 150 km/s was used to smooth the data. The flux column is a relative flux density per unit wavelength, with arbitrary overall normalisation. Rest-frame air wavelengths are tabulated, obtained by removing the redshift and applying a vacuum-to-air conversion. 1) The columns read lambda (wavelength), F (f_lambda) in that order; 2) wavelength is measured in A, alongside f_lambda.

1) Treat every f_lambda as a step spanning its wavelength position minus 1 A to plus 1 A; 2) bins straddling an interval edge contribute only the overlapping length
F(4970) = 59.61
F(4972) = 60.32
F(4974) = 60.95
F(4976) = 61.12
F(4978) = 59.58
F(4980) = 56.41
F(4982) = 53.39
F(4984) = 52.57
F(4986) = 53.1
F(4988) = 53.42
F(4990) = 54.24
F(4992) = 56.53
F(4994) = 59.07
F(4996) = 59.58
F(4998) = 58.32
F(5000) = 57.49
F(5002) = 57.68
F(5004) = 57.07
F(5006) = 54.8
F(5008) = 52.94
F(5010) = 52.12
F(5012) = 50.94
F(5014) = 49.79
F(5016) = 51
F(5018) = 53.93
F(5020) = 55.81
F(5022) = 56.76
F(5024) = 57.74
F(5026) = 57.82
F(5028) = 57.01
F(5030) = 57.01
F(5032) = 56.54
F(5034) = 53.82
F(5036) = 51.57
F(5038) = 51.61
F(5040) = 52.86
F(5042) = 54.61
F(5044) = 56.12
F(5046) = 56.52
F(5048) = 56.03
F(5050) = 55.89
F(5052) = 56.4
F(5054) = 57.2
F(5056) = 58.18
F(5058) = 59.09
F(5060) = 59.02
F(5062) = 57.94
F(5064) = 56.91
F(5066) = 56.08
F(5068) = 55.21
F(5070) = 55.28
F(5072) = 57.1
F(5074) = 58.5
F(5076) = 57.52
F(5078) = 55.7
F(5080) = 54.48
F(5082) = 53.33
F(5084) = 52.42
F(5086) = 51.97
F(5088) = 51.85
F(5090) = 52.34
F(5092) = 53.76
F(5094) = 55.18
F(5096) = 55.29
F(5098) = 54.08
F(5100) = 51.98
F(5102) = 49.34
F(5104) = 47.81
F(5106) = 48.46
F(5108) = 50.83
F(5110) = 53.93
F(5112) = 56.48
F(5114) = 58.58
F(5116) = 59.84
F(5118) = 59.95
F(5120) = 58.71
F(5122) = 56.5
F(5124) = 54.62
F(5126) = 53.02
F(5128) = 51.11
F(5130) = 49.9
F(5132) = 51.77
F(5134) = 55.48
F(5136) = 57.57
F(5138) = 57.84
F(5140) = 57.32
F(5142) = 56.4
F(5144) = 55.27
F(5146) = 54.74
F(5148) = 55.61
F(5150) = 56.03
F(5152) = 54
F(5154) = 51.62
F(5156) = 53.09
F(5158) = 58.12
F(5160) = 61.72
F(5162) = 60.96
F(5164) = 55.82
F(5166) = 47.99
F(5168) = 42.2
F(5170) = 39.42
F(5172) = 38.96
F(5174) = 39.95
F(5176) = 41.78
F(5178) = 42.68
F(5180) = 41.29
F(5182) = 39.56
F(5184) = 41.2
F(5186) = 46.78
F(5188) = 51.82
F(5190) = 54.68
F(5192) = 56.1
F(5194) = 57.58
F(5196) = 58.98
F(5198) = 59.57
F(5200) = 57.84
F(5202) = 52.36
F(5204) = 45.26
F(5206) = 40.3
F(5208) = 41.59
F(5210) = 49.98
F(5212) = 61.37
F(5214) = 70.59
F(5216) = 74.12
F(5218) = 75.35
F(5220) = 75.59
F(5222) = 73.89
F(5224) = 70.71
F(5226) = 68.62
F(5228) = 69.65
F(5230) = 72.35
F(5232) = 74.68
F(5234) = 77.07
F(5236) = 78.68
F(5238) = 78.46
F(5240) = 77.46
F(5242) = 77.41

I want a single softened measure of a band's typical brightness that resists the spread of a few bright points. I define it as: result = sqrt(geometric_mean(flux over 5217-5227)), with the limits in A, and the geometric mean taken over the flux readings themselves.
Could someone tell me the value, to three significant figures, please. 8.53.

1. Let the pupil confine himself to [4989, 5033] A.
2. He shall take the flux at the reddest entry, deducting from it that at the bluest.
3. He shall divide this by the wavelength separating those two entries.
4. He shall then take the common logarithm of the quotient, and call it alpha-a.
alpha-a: -1.262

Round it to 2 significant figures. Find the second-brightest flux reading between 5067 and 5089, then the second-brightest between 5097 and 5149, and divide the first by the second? 0.96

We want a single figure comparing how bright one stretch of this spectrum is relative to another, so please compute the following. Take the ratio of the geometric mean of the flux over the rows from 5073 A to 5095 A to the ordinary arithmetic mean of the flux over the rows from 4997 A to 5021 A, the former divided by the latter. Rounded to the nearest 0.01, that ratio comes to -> 1.00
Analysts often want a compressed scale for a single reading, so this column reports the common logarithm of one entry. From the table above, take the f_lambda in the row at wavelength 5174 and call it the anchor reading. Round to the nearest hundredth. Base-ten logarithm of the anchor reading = 1.60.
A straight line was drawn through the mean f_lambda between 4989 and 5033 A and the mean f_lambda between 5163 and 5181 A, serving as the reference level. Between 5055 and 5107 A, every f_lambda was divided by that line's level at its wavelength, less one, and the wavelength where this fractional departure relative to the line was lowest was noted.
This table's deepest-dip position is 5104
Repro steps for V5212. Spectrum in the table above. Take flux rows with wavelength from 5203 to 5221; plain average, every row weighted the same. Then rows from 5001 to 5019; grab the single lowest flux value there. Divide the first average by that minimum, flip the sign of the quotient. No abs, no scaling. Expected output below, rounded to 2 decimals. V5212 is -1.19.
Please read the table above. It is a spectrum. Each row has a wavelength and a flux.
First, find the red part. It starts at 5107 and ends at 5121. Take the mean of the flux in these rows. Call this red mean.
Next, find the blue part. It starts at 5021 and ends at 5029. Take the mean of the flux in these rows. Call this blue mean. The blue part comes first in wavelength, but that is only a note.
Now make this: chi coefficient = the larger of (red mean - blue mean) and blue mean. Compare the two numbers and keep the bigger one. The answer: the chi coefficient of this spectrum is 57.3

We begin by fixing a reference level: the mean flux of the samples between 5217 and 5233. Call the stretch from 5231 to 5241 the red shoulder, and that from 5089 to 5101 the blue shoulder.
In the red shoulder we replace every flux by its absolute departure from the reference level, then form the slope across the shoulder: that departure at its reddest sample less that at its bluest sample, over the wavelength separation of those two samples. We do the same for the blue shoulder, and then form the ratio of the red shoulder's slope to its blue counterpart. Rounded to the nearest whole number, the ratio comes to 10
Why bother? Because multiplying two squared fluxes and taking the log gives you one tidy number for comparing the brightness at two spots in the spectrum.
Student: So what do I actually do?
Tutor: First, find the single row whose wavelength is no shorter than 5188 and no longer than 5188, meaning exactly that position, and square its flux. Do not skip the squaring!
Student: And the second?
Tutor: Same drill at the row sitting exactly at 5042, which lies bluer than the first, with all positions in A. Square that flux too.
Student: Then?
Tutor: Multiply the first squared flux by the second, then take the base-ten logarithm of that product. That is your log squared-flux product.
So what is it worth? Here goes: 6.90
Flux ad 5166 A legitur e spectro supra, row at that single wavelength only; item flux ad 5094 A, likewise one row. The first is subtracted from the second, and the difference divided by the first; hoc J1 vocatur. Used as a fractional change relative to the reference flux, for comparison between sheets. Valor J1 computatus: 0.15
